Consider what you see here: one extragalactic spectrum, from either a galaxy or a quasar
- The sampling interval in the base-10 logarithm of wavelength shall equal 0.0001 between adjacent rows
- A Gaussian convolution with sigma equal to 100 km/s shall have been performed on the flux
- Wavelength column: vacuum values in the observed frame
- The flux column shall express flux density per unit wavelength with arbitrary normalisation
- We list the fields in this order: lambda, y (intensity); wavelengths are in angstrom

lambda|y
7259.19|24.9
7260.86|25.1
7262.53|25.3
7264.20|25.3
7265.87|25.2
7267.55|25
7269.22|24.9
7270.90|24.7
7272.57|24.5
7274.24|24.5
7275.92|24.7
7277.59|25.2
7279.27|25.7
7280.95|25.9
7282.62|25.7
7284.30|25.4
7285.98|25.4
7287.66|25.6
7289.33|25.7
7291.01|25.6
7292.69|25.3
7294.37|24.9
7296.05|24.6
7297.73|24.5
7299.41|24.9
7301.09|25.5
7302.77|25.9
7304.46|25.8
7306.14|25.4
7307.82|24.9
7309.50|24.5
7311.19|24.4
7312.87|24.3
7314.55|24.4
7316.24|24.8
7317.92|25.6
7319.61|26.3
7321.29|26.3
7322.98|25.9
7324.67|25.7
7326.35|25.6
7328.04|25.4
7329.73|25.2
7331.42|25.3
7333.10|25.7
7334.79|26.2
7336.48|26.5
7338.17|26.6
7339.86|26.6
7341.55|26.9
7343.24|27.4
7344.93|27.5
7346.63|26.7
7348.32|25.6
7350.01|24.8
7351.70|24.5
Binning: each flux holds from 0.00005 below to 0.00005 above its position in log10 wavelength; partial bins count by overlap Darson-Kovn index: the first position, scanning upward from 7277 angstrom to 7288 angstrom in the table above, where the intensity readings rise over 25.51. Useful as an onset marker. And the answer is 7279.27 angstrom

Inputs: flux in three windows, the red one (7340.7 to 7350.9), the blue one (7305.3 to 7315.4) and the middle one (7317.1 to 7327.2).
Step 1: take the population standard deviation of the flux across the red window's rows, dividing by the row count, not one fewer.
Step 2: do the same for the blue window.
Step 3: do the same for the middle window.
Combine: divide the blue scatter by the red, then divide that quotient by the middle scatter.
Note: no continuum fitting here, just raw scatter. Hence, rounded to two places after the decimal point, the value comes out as 1.32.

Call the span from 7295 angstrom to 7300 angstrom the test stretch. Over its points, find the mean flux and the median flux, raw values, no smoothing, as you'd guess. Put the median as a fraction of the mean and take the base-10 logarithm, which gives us -0.001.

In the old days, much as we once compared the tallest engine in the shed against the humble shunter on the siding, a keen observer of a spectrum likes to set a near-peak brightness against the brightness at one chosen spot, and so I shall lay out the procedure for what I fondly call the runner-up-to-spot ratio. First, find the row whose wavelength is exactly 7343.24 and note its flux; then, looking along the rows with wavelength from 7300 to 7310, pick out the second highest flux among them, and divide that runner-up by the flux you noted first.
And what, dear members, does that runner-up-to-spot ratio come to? 0.94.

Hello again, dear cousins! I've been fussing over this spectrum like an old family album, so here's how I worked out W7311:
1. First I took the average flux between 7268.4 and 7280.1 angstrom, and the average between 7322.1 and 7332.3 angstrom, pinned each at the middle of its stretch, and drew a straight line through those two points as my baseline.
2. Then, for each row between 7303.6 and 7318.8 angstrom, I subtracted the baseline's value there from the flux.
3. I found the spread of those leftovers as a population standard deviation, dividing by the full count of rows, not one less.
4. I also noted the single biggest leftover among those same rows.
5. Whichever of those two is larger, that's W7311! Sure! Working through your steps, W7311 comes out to 0.55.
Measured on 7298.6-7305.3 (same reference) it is 0.67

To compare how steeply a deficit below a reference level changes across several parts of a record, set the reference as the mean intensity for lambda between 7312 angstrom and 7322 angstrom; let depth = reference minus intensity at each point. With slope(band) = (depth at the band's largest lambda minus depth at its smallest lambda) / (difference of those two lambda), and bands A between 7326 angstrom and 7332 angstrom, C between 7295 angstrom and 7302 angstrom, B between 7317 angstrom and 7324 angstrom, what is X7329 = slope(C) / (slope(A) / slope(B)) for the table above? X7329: 0.18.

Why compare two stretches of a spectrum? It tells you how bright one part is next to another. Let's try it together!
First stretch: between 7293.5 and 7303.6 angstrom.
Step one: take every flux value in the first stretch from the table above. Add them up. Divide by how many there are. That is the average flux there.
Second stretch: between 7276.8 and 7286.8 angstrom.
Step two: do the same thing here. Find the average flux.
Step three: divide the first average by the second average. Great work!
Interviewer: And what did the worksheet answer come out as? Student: 0.98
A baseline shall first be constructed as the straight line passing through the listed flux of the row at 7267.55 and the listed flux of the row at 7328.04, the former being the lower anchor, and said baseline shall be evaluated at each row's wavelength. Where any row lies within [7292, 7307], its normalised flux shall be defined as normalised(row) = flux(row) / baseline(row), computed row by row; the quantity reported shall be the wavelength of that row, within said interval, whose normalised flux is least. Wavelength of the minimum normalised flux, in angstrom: 7297.73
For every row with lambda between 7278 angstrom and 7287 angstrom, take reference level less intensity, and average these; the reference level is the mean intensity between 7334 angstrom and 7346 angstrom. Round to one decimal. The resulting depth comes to 1.2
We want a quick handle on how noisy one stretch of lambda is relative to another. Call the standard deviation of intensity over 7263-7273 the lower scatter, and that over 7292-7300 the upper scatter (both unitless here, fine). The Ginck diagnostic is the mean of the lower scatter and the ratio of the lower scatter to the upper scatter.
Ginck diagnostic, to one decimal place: 0.6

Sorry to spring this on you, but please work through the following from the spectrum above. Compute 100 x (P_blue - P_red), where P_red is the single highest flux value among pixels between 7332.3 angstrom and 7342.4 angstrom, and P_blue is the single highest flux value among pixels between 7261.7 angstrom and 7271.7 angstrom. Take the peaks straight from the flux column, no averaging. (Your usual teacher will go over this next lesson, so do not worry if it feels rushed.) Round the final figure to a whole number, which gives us -160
